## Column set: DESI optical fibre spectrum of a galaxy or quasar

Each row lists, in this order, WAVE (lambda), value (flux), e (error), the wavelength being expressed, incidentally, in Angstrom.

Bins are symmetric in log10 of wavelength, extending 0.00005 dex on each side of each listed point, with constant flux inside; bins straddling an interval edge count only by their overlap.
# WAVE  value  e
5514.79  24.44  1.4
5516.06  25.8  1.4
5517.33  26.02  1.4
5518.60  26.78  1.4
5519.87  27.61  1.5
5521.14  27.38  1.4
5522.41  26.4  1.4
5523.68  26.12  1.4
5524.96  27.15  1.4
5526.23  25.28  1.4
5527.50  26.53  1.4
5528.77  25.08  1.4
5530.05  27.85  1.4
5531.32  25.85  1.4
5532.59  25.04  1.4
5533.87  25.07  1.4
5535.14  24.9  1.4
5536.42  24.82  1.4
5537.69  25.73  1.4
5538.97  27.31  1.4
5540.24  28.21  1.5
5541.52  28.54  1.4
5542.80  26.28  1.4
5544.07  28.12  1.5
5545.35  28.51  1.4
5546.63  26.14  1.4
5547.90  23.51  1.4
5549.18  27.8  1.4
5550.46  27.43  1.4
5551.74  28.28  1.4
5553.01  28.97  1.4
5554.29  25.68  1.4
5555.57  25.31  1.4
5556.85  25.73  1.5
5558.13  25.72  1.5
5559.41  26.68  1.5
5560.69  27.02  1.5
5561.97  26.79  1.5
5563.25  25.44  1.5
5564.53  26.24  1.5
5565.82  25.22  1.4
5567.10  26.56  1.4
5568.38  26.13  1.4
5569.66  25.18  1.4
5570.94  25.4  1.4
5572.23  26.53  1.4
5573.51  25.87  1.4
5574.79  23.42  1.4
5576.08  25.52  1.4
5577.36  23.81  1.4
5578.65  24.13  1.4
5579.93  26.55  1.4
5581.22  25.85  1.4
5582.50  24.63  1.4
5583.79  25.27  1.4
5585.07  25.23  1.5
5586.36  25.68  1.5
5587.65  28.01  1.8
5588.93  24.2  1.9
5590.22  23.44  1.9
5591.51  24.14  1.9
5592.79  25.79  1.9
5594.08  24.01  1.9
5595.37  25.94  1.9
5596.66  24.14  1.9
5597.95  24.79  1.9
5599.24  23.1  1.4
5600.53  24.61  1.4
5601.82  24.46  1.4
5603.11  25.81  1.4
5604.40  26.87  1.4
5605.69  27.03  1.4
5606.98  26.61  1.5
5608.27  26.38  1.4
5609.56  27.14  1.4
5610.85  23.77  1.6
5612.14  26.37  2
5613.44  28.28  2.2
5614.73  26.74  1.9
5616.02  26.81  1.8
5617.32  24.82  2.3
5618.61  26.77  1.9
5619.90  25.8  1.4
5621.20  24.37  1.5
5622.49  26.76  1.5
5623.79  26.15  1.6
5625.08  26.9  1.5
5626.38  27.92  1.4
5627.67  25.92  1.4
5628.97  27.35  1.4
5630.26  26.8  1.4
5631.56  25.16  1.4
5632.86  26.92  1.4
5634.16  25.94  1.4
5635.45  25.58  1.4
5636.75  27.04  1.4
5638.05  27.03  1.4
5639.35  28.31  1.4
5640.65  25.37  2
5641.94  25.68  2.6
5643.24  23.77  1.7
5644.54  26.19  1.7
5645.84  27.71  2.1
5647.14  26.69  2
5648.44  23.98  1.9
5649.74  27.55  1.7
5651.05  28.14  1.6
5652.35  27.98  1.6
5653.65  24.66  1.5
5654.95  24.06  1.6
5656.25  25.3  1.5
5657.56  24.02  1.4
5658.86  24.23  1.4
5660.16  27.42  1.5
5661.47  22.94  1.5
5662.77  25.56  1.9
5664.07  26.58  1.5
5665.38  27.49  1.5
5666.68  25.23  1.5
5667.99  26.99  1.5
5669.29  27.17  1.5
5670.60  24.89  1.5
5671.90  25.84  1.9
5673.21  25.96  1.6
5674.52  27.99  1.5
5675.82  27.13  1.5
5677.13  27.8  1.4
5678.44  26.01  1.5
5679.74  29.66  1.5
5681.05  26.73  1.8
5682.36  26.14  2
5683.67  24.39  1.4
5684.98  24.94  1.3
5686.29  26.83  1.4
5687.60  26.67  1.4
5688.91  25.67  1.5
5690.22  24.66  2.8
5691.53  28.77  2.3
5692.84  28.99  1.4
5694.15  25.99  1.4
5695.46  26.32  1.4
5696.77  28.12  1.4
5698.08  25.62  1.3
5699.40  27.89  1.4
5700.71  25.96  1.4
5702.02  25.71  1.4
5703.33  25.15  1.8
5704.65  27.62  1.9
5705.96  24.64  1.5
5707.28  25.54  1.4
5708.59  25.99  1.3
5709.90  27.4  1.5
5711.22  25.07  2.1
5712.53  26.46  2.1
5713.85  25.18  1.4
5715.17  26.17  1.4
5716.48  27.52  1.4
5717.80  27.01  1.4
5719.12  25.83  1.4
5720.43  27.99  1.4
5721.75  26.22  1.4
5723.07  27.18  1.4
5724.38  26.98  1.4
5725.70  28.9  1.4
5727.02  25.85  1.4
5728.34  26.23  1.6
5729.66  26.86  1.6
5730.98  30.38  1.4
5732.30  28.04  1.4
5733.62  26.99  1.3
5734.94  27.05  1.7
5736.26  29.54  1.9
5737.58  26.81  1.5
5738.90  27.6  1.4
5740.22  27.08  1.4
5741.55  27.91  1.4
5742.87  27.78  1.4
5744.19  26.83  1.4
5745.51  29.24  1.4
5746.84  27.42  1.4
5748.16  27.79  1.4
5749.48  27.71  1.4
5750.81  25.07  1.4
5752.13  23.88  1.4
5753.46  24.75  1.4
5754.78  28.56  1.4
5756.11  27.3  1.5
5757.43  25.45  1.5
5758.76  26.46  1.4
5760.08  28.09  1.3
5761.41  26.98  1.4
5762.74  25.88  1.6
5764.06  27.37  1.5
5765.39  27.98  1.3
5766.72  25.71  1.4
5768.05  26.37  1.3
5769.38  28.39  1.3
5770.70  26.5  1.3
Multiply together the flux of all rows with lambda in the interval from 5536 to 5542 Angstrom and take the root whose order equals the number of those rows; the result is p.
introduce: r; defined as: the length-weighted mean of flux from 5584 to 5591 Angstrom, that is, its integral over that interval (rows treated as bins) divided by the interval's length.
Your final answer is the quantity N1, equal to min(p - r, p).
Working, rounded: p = 26.9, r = 25.3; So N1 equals 1.6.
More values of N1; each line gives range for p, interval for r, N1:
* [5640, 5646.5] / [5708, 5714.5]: -0.3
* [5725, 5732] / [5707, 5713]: 1.4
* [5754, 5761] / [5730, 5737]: -1.2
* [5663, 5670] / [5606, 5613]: 0.5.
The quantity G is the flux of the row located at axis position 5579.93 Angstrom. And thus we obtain 26.55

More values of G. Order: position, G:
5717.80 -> 27.01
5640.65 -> 25.37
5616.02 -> 26.81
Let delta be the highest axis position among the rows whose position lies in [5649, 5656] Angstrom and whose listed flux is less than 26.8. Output 5654.95 Angstrom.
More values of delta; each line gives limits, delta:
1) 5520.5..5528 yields 5527.50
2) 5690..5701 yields 5700.71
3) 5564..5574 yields 5573.51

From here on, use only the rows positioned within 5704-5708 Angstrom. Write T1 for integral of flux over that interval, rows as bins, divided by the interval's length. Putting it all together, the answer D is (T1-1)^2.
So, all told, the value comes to 622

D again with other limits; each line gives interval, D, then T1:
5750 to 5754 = 558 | 24.6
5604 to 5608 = 666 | 26.8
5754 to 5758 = 682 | 27.1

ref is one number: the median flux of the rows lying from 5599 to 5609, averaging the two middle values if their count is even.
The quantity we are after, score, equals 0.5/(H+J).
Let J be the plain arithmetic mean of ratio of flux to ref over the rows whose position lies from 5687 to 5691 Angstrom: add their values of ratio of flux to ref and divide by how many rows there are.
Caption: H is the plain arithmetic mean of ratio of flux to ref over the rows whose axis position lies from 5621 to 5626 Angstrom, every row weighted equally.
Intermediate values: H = 1.00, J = 0.984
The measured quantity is 0.252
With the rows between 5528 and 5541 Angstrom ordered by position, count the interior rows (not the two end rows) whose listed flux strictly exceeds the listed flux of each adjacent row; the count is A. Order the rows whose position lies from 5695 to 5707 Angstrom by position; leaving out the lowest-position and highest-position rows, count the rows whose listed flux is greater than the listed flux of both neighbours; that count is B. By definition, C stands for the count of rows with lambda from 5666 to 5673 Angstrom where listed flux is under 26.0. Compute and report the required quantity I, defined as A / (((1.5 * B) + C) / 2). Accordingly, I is 0.53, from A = 2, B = 3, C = 3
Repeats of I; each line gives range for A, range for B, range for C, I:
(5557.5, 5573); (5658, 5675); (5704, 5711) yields 0.80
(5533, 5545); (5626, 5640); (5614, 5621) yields 0.31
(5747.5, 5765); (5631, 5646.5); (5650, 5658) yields 0.40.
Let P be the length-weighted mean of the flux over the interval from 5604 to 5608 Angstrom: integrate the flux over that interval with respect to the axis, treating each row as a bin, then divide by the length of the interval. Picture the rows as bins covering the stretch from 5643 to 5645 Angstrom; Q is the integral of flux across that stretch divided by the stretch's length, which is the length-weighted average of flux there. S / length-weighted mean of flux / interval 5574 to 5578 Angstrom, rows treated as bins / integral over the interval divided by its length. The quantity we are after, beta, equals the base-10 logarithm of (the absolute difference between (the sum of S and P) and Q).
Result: 1.42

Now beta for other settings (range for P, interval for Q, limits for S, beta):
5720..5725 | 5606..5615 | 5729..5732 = 1.46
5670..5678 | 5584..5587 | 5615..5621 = 1.43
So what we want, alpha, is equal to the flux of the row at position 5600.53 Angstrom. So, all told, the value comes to 24.61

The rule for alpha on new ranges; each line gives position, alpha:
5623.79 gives 26.15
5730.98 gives 30.38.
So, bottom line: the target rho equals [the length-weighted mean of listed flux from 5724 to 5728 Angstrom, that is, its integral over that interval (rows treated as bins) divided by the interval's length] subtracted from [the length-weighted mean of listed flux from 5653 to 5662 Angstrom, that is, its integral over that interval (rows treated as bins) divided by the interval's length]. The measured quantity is -2.5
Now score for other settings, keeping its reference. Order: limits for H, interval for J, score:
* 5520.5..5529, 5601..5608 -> 0.249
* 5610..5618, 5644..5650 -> 0.248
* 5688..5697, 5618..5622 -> 0.248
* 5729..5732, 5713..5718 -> 0.237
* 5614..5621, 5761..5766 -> 0.245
